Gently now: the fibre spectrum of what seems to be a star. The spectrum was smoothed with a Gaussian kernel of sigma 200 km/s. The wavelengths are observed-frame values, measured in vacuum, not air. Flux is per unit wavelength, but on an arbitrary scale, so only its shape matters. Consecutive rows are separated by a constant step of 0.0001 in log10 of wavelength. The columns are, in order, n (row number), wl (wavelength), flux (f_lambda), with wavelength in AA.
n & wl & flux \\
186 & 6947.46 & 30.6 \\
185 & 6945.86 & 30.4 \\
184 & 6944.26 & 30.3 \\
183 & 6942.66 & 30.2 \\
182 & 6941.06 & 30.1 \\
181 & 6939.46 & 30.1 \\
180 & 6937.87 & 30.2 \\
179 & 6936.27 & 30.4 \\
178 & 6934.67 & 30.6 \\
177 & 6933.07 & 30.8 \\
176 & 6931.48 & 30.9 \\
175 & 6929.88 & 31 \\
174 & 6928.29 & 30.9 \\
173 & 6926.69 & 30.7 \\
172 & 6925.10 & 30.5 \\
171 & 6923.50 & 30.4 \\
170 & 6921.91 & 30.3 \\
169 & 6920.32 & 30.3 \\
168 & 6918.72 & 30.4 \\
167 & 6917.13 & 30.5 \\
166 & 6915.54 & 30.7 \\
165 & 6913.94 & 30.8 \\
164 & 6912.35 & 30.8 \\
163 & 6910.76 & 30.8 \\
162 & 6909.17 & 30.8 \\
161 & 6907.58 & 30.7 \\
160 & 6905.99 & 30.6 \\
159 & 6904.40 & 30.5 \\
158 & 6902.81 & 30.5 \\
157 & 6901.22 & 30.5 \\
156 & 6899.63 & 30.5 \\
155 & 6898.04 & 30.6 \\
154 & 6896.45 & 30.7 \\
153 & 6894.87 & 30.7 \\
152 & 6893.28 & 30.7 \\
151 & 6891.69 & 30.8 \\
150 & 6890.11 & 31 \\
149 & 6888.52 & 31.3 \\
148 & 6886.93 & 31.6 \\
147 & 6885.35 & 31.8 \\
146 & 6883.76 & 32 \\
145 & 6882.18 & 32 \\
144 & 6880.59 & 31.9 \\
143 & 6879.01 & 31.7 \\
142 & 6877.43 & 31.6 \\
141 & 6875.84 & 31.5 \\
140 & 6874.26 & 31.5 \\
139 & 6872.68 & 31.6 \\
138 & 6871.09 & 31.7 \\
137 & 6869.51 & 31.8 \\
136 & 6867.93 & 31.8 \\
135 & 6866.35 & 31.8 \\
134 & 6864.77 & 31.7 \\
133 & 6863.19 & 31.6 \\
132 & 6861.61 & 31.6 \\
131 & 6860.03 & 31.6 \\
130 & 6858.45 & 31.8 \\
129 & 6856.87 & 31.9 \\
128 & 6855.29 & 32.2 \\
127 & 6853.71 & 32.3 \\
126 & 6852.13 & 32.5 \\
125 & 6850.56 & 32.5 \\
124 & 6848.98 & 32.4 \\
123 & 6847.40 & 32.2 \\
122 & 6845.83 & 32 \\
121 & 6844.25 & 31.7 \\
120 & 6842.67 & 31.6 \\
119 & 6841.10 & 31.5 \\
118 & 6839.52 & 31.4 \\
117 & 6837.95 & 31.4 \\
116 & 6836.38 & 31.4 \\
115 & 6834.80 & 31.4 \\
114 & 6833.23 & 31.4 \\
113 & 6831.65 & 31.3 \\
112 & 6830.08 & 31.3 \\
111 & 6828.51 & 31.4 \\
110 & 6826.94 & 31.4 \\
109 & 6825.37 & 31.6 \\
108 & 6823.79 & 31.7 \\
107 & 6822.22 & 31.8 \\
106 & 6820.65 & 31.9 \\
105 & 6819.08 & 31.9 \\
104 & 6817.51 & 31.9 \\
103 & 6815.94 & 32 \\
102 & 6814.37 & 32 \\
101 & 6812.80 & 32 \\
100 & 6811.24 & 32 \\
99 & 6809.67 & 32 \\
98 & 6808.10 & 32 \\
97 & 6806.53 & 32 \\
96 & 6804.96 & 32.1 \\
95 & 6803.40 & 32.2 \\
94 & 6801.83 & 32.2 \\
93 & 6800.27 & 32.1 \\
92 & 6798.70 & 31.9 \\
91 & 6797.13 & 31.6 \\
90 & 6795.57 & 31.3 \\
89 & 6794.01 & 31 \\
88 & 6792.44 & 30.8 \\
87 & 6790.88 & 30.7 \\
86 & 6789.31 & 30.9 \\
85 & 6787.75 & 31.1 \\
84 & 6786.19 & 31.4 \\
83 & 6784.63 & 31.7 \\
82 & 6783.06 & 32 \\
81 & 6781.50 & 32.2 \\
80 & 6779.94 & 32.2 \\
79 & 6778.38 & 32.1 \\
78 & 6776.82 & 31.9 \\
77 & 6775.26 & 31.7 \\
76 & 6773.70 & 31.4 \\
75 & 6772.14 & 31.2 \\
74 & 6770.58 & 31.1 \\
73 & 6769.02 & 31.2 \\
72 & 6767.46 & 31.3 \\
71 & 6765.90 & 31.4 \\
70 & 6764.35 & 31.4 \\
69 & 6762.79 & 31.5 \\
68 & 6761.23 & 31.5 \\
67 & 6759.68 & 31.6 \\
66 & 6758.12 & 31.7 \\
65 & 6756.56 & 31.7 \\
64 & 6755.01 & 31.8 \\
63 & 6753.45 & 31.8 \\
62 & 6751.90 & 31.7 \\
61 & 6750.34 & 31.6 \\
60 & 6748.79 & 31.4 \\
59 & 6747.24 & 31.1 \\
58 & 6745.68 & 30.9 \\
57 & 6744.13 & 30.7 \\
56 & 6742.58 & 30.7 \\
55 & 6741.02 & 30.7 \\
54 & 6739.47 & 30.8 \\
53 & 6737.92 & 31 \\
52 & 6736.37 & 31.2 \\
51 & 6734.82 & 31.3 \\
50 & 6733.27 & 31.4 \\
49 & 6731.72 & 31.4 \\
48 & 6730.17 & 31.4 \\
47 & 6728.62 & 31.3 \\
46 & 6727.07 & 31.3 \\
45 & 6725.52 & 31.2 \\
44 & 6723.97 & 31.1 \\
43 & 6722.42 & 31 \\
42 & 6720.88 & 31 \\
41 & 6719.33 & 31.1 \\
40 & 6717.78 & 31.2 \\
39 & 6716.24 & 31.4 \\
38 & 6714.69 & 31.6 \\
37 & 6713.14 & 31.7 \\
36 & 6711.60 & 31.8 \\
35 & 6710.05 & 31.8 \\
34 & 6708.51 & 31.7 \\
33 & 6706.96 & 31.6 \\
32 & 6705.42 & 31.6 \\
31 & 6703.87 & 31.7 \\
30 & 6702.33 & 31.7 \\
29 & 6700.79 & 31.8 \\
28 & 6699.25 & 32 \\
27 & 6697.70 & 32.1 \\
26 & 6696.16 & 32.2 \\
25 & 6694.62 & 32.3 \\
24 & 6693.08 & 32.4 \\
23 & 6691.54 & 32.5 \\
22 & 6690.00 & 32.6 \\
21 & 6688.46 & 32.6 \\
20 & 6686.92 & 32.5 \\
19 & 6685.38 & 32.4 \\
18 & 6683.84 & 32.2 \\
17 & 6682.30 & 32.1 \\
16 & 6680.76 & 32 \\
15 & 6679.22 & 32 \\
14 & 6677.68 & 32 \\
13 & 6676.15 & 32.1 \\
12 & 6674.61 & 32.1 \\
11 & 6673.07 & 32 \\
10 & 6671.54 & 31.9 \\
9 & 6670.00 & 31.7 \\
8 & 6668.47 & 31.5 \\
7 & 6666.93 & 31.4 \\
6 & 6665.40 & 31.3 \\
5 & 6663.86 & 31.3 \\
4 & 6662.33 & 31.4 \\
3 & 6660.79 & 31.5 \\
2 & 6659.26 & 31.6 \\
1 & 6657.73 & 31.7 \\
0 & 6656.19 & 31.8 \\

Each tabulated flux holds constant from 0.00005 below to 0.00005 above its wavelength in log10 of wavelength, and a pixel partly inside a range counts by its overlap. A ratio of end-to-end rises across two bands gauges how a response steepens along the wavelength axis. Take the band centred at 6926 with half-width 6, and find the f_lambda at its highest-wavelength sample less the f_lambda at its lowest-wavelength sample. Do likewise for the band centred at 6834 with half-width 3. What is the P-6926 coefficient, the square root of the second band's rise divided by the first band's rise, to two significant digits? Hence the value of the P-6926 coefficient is 0.41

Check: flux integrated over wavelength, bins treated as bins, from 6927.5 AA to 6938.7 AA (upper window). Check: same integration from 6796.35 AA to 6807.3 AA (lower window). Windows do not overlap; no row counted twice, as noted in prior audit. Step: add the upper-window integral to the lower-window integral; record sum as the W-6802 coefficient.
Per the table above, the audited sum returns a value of 694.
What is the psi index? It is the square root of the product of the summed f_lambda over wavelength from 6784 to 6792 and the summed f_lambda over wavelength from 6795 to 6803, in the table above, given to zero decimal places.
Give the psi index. 157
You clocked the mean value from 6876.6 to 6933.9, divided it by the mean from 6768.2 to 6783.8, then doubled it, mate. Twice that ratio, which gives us 1.95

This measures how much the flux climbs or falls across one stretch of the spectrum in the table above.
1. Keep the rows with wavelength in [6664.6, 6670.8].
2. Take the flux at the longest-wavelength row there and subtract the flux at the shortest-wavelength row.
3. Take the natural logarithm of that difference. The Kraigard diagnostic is -0.9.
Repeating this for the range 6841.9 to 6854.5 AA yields -0.4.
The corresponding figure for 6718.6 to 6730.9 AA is -1.2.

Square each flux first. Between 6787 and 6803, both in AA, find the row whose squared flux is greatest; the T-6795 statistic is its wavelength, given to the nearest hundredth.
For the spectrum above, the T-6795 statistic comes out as 6801.83 AA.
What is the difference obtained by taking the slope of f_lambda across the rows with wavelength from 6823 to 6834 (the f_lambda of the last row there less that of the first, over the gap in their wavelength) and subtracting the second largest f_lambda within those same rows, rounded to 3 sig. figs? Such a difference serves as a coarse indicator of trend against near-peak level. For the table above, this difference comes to -31.6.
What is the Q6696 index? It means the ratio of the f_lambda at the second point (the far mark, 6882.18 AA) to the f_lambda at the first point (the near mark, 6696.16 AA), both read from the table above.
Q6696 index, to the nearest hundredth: 0.99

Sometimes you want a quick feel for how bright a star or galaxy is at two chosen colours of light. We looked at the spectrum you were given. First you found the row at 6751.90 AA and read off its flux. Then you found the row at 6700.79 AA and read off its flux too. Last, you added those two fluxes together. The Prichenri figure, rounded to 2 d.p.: 63.50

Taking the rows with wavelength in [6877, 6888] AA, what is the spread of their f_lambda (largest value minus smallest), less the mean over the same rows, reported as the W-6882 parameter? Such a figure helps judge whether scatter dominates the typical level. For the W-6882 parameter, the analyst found -31.4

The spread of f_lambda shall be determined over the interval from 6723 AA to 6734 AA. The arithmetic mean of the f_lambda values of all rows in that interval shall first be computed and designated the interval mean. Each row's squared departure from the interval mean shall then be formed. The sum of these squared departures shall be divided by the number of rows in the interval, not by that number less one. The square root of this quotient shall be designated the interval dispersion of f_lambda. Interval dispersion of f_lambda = 0.11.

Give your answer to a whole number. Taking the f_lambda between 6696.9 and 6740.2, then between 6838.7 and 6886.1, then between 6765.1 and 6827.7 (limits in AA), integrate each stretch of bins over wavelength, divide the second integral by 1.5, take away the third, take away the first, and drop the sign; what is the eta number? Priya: 2338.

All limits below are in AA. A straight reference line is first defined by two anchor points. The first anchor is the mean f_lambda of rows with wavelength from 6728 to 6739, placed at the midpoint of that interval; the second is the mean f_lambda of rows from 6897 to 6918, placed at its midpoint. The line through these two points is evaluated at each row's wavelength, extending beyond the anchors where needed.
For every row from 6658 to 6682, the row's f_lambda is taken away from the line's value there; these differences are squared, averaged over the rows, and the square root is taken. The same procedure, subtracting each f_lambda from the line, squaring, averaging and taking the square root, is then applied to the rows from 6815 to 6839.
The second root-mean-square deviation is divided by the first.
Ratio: 1.8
